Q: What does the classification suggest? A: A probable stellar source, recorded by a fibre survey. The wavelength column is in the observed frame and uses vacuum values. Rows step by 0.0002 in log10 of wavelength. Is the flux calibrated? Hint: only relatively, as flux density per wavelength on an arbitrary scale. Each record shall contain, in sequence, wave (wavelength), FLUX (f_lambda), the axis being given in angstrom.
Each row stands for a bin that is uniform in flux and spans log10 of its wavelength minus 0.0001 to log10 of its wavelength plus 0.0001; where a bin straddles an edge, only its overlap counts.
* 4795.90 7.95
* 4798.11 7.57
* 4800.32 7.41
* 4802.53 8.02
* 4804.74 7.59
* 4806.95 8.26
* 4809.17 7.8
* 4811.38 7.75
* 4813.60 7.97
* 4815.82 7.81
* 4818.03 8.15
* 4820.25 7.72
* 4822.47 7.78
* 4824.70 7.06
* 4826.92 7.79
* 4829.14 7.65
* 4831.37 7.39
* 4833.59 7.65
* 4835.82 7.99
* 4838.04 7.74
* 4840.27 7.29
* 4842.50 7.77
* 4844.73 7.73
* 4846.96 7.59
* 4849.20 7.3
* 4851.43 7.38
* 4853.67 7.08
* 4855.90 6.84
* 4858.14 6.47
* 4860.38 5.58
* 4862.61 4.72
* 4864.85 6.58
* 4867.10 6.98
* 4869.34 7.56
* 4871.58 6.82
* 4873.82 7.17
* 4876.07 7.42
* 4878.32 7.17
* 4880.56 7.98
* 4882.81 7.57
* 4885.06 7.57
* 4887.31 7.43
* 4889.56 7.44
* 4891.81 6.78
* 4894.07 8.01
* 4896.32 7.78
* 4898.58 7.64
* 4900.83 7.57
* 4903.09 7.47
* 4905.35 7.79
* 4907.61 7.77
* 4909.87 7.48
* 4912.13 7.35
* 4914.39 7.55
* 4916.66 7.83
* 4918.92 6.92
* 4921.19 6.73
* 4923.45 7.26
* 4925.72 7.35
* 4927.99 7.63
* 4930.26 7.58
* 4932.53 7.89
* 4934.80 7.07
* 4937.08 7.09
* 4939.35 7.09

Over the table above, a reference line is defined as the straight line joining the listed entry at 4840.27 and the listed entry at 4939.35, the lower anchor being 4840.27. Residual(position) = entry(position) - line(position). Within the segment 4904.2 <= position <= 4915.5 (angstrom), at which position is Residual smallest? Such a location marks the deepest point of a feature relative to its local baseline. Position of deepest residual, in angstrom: 4912.13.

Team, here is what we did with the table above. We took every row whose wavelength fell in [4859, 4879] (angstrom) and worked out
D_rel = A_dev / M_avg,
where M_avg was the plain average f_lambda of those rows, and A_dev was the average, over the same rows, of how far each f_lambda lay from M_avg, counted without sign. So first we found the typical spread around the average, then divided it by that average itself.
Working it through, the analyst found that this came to 0.104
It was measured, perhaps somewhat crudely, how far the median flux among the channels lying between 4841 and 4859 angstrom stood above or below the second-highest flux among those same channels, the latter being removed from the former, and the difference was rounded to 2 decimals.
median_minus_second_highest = -0.39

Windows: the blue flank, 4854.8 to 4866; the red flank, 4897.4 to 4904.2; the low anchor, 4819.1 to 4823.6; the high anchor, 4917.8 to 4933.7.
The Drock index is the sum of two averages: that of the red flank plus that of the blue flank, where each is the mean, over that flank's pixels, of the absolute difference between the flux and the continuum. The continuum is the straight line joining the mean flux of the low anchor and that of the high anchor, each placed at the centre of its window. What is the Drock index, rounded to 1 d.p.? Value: 1.7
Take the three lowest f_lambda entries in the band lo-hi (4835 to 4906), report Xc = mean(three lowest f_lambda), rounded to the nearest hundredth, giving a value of 5.59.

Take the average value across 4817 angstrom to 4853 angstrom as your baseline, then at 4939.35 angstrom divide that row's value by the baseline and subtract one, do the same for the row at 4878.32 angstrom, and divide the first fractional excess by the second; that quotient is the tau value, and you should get 1.2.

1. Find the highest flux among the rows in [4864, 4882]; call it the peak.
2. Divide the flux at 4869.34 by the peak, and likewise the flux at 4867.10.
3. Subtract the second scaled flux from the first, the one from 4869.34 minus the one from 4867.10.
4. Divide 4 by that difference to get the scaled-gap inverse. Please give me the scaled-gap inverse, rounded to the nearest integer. 55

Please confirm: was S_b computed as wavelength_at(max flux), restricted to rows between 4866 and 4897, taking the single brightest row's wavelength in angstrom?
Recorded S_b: 4894.07 angstrom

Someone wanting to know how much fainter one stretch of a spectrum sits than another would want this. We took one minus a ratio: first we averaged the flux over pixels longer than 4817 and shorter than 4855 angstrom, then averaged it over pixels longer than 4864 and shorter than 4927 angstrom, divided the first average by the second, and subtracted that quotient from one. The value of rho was -0.03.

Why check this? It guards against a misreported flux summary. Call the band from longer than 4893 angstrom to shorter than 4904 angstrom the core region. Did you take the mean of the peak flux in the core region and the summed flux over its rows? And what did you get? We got 23.2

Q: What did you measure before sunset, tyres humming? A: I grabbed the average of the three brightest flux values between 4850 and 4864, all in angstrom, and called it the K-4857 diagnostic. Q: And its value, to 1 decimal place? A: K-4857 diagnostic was 7.1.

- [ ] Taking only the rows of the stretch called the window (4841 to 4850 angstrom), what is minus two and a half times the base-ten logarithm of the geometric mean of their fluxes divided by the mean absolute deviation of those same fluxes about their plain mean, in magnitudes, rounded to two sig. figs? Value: -4.2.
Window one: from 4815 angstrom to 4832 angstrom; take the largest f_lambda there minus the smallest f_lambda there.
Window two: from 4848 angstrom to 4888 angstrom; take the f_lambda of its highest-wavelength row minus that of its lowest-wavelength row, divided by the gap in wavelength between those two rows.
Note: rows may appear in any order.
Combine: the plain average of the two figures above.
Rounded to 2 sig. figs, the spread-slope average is 0.55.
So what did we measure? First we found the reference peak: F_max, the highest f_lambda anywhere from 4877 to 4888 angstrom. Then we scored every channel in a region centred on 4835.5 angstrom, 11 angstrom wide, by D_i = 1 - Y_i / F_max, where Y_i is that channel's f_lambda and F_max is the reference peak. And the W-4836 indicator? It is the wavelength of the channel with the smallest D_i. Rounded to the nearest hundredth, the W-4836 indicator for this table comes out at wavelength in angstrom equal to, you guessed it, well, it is 4835.82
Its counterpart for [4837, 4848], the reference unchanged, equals 4842.50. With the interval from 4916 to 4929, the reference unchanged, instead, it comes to 4916.66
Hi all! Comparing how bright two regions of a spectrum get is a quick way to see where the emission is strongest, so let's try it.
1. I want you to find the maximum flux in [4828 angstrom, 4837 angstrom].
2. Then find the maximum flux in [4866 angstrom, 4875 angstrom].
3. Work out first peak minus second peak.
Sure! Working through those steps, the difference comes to 0.43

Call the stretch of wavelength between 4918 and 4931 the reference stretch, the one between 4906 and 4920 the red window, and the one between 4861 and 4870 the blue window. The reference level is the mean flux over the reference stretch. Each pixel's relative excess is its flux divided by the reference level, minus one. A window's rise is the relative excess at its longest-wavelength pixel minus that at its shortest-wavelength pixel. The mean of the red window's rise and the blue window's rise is 0.14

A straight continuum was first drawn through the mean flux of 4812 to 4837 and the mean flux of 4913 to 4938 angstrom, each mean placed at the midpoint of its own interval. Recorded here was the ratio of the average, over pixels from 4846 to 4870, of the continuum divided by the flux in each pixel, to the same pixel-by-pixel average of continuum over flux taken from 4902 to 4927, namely 1.15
